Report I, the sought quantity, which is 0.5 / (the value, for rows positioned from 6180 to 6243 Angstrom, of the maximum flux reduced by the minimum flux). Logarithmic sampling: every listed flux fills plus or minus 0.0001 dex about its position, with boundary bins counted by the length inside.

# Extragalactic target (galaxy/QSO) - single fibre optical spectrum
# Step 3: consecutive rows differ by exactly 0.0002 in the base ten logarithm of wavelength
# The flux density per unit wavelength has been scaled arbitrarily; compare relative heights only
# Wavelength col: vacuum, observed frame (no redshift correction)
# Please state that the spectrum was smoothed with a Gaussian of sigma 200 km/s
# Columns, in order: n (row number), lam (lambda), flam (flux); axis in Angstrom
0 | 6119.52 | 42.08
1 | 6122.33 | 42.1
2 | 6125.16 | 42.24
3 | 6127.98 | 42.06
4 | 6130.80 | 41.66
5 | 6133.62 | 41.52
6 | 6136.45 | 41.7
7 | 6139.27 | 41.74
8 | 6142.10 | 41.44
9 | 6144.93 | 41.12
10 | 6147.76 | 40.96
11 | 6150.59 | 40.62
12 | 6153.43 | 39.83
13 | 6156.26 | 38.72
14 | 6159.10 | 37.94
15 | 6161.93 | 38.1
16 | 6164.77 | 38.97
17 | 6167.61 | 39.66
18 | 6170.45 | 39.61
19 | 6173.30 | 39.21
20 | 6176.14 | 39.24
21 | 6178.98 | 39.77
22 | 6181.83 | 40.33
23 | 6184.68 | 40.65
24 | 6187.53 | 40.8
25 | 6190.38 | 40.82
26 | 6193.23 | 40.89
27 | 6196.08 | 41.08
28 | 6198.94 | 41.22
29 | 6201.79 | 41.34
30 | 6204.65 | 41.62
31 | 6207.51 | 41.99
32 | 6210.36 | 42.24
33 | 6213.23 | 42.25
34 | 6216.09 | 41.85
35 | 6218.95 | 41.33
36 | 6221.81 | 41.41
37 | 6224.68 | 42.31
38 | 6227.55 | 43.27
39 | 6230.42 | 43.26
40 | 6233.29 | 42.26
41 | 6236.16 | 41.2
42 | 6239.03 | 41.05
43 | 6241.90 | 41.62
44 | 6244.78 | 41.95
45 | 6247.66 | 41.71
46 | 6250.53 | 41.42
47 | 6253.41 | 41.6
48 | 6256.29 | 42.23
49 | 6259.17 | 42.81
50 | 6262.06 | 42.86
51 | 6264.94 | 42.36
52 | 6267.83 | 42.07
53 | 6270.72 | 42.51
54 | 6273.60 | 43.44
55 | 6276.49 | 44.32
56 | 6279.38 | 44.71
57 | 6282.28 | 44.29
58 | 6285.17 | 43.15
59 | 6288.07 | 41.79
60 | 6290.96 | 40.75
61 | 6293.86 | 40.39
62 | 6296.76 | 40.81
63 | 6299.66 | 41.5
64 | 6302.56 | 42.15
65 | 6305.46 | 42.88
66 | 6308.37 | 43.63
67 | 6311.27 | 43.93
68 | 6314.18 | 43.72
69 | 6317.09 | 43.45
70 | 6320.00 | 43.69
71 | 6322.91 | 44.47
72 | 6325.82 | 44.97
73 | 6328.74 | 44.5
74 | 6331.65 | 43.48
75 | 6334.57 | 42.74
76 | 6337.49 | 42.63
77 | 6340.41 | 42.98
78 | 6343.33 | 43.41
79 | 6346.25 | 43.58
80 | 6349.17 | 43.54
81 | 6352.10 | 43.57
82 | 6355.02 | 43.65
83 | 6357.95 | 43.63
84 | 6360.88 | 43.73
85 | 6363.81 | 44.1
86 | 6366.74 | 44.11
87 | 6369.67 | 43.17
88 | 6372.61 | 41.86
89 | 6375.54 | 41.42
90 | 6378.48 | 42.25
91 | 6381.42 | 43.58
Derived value 0.170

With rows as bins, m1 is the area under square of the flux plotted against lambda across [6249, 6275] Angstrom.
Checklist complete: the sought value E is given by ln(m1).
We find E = 10.8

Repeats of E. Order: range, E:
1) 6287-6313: 10.7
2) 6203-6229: 10.7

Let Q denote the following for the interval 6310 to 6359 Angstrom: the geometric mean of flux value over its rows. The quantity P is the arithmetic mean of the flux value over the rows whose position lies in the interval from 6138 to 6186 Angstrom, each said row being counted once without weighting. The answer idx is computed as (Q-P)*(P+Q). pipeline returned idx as 314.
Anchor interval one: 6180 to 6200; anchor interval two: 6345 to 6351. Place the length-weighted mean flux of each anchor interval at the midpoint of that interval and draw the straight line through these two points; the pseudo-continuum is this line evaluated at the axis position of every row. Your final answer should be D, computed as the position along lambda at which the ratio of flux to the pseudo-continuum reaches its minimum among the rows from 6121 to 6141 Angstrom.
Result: 6133.62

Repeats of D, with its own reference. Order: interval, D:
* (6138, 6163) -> 6159.10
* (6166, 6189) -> 6176.14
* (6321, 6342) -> 6337.49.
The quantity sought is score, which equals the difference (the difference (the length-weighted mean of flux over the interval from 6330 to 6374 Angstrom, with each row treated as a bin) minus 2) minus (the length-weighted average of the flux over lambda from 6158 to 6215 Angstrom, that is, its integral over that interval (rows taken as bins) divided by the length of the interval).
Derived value 1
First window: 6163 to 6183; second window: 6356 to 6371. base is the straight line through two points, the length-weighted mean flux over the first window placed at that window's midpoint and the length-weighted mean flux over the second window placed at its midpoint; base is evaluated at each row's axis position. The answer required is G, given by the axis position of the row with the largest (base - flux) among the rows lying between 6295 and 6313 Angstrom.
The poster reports 6296.76 Angstrom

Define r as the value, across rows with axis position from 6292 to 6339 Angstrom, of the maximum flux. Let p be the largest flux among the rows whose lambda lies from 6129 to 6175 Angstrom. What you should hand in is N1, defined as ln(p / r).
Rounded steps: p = 41.74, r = 44.97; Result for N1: -0.07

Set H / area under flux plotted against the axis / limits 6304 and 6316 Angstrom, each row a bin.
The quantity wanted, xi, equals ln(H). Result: 6.26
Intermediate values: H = 522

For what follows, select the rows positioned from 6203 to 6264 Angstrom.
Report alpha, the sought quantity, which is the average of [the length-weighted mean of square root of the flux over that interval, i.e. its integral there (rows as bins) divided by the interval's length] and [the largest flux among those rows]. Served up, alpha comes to 24.9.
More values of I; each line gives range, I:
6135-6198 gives 0.132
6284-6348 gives 0.109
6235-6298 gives 0.116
